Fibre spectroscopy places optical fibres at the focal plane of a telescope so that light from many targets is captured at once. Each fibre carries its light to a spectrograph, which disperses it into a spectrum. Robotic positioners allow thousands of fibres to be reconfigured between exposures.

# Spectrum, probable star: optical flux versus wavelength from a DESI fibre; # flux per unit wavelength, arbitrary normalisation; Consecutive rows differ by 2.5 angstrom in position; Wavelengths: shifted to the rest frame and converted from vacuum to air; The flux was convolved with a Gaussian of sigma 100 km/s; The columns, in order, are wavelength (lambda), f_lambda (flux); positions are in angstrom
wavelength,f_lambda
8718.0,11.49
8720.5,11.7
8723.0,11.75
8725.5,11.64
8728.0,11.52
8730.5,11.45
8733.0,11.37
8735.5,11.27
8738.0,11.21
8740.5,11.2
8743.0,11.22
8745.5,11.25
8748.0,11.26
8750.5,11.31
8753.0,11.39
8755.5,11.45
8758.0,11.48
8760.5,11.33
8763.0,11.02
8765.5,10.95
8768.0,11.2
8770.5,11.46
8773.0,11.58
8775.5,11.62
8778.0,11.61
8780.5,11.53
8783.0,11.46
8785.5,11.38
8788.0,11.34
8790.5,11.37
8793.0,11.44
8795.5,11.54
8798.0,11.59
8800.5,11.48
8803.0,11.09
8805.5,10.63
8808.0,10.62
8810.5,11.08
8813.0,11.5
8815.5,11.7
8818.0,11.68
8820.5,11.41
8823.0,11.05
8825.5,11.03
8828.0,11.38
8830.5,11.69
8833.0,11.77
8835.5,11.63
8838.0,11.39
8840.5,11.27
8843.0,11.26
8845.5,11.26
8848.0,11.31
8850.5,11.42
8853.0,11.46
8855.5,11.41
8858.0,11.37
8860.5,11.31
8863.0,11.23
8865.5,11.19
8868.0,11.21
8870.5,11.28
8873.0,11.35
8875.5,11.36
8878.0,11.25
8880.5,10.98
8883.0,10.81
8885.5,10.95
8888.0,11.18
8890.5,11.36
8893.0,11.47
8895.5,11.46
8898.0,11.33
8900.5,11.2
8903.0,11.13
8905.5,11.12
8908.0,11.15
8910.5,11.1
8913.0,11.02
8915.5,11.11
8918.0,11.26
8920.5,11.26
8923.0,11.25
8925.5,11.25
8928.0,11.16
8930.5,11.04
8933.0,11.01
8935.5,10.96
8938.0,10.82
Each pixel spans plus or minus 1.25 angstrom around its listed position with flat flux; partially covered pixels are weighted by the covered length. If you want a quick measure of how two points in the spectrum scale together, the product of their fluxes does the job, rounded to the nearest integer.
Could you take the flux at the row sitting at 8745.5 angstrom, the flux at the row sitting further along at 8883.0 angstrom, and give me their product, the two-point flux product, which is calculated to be 122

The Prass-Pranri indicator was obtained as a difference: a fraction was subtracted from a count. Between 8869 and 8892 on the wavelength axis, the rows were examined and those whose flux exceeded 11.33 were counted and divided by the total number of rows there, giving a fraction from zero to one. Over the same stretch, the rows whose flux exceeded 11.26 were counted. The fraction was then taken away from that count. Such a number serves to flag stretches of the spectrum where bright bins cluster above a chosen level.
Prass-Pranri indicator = 3.7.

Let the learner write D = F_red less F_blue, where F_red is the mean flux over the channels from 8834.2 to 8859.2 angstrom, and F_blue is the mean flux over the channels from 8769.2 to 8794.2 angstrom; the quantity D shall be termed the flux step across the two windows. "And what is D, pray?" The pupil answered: -0.10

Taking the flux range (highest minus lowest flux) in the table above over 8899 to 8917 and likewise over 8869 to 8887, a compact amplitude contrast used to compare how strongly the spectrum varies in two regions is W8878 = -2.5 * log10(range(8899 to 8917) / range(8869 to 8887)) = 1.2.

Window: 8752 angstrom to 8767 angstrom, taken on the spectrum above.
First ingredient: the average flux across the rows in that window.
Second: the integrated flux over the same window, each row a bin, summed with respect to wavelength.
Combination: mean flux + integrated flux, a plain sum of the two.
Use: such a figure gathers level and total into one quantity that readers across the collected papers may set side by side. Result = 180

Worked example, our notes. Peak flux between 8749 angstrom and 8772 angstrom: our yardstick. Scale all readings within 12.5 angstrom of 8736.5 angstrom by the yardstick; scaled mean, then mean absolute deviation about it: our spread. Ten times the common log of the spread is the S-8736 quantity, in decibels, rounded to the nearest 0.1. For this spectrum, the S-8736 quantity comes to -19.6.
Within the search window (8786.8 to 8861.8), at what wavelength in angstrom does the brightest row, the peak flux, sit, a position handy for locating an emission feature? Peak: 8833.0 angstrom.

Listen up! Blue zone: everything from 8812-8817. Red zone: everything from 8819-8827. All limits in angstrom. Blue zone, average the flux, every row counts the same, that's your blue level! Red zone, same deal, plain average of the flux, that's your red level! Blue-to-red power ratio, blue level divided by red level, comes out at 1.04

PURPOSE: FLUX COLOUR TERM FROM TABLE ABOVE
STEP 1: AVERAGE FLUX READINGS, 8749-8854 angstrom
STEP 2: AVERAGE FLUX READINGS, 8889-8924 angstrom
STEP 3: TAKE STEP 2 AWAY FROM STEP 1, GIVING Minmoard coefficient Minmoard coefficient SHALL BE 0.13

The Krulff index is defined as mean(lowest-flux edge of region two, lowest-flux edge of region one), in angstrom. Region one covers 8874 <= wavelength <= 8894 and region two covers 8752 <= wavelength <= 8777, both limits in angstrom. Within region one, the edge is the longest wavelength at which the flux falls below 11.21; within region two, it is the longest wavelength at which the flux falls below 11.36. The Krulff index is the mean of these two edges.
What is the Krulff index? 8828.0 angstrom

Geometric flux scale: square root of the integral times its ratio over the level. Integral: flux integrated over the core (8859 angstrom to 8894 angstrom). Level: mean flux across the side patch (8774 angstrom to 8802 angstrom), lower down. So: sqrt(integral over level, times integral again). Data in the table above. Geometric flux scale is 116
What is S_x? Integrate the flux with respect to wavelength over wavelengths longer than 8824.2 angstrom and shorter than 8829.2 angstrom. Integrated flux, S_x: 56.0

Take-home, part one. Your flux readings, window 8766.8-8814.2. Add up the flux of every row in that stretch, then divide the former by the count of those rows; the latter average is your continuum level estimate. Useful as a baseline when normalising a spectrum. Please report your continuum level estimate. 11.3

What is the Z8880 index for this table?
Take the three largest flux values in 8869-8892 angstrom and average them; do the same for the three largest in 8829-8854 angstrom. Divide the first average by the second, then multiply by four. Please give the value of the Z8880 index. 3.88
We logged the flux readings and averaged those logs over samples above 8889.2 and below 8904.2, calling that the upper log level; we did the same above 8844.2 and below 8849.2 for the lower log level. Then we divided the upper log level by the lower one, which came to 1.00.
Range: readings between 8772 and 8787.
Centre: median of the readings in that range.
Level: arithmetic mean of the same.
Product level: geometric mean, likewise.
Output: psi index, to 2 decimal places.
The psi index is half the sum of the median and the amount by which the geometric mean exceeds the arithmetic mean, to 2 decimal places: 5.78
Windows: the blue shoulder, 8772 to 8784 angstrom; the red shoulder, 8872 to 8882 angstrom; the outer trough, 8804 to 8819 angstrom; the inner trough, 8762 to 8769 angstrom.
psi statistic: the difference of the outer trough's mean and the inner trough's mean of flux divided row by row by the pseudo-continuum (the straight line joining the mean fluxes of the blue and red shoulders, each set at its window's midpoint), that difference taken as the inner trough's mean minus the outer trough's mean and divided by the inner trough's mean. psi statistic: -0.027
